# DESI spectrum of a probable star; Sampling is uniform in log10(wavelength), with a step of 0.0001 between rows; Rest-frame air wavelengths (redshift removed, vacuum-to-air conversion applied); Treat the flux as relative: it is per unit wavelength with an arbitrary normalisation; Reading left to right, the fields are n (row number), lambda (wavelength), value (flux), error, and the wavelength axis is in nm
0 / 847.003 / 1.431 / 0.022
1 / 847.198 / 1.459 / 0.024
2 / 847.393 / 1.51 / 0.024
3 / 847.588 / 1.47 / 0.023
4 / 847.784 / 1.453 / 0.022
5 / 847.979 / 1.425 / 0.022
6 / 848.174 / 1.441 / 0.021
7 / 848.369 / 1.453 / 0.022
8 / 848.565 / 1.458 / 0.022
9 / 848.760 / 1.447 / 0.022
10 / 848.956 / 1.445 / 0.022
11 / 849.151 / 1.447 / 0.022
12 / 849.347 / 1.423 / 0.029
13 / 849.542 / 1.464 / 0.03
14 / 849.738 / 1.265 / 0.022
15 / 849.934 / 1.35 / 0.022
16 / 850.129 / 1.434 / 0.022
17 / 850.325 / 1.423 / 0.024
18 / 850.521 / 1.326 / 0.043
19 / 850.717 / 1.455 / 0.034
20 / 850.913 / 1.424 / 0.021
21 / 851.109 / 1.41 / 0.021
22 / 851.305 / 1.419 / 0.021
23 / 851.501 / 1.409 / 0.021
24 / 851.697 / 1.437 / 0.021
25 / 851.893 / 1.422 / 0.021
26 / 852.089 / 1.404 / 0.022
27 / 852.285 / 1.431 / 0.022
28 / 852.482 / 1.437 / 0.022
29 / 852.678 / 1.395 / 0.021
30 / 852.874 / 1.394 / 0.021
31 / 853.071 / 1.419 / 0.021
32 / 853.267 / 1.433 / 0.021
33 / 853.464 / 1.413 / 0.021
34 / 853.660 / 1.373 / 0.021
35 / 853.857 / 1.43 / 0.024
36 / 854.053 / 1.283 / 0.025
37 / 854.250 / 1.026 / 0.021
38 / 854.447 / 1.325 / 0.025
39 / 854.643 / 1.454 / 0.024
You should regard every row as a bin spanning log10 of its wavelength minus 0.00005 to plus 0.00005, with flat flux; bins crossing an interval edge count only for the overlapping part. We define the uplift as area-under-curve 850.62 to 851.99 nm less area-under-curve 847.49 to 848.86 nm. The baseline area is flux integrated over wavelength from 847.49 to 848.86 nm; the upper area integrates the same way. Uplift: -0.03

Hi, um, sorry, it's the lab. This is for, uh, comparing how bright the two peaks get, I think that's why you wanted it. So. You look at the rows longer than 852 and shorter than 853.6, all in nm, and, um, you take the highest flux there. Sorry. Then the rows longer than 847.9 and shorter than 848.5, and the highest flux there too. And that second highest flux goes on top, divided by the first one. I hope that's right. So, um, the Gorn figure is 1.01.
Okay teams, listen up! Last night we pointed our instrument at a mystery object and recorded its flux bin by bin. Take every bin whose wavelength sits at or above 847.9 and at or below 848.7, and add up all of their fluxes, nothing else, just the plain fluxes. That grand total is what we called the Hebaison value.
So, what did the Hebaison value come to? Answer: 5.78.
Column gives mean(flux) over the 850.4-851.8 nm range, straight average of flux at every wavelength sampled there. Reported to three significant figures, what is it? 1.41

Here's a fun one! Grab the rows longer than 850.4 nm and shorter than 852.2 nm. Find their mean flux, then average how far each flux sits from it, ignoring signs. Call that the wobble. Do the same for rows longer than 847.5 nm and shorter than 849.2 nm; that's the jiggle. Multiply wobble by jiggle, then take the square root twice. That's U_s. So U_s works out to 0.117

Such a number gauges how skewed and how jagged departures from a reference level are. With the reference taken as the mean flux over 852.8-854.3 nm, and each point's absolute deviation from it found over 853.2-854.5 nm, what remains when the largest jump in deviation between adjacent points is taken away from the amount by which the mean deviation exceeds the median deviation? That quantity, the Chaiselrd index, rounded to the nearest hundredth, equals -0.27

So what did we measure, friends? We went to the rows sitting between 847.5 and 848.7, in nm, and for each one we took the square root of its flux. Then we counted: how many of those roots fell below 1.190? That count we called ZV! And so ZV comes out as 0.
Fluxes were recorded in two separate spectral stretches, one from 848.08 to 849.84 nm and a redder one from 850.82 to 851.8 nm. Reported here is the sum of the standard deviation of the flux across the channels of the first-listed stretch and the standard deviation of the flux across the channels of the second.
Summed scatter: 0.07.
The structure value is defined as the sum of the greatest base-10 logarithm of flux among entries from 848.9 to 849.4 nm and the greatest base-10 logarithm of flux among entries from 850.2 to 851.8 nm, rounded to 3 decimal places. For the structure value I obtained 0.323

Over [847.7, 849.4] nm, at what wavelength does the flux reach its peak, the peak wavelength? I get 848.565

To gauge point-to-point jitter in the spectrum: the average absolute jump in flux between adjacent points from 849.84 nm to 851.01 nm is 0.070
